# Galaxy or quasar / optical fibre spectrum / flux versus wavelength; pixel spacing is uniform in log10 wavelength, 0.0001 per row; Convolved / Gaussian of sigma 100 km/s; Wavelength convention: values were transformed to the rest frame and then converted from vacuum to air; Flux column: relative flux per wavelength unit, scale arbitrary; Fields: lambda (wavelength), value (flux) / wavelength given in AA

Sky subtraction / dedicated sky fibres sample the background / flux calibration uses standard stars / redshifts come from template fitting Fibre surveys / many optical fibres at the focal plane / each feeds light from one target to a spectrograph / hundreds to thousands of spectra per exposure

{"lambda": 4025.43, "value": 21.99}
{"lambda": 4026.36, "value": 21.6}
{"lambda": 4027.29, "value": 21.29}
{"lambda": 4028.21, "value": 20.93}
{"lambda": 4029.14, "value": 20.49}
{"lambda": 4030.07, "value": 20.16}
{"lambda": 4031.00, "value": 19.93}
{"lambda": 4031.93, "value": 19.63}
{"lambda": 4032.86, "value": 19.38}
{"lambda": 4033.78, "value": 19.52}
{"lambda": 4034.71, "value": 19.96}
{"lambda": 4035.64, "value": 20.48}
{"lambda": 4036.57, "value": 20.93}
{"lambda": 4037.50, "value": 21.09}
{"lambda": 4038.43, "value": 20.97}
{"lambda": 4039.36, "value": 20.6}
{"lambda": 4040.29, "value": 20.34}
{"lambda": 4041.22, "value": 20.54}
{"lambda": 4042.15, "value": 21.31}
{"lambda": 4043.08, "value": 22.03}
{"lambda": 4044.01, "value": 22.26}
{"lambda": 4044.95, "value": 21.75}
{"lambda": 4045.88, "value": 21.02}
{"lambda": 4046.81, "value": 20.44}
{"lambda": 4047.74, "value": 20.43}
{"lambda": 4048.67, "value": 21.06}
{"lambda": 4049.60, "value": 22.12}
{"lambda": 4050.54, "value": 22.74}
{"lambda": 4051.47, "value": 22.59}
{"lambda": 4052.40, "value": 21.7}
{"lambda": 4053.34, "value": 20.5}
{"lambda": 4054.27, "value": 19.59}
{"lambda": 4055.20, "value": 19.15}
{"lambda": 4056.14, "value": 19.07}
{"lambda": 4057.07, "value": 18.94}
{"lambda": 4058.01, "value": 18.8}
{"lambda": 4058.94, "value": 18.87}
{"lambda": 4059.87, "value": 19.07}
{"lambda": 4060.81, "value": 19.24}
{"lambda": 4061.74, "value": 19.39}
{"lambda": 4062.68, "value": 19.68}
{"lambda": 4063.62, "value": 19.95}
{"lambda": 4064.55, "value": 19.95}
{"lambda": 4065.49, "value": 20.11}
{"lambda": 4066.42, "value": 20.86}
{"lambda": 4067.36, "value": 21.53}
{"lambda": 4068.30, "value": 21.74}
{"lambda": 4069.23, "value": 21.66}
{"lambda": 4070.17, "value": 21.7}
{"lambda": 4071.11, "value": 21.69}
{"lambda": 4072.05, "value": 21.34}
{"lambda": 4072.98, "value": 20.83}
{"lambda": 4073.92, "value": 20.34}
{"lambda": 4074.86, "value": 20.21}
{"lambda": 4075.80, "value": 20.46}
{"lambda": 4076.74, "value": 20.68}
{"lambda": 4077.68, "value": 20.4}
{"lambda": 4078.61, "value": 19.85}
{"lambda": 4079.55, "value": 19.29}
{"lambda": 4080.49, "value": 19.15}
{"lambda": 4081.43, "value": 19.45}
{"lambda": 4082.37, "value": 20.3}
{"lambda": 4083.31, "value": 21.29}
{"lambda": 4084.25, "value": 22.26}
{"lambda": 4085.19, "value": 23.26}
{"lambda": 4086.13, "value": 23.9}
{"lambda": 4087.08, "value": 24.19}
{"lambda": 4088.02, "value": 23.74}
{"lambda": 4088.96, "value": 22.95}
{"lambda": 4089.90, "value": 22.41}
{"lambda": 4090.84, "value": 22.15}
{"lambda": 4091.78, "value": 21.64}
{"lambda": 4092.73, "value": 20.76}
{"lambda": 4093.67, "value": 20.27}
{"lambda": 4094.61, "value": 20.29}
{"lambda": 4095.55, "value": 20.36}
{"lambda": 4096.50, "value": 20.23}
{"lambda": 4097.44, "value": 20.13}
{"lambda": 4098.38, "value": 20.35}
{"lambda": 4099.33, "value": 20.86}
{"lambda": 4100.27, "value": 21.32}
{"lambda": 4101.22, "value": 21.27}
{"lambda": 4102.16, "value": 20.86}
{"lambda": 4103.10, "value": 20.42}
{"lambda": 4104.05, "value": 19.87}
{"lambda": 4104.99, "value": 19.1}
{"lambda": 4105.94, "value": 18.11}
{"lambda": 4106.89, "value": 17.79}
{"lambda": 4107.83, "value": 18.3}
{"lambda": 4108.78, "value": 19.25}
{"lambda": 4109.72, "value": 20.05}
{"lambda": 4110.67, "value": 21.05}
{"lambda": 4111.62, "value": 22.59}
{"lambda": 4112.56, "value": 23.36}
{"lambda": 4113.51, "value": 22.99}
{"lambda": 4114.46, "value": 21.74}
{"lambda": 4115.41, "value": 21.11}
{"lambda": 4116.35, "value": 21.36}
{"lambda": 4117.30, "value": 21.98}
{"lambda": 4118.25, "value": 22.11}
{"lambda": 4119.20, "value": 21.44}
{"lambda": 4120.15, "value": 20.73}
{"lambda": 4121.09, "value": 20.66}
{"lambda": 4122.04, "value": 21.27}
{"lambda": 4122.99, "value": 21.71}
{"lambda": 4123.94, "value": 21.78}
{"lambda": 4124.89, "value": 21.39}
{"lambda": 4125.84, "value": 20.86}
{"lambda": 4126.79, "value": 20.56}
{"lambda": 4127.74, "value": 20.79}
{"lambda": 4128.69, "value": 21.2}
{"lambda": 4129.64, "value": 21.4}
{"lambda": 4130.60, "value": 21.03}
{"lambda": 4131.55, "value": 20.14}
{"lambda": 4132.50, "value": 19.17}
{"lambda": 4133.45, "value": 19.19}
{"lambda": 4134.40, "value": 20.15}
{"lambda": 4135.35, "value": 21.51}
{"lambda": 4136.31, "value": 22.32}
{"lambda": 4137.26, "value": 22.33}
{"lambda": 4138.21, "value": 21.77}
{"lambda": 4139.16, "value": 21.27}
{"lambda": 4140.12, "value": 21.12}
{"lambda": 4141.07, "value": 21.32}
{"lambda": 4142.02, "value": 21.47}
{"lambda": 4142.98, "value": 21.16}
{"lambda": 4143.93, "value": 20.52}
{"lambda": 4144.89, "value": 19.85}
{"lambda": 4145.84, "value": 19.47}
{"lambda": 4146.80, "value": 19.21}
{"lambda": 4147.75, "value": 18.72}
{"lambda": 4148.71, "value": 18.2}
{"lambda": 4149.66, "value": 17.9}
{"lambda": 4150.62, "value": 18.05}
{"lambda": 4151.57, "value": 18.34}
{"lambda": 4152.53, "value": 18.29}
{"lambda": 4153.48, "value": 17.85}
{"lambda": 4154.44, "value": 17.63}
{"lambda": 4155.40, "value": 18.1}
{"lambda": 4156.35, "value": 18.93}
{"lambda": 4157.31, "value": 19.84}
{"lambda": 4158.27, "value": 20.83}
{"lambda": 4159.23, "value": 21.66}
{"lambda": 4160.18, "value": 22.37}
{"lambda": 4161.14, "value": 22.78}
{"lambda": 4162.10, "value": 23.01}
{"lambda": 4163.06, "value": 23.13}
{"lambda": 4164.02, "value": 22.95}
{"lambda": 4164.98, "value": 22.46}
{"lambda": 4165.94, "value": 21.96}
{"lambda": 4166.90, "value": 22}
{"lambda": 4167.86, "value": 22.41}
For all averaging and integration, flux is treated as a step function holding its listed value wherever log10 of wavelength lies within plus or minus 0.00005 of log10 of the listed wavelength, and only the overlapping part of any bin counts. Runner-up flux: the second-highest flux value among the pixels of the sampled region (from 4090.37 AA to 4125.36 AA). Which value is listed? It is 22.99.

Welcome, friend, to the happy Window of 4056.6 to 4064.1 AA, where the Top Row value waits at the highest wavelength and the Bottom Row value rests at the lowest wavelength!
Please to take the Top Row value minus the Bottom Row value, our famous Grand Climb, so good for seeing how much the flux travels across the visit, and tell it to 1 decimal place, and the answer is 1.0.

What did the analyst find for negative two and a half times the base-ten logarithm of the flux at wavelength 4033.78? -3.23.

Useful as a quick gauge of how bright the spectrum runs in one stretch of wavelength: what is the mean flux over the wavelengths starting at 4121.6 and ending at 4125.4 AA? 21.5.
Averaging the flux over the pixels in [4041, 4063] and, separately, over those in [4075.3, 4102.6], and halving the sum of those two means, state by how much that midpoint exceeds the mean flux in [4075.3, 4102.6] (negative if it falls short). -0.33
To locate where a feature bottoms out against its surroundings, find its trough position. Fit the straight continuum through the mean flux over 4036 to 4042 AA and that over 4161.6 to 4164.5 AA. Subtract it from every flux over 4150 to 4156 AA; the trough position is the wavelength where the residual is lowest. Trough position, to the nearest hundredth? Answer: 4154.44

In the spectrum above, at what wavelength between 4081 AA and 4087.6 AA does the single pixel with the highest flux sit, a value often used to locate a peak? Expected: 4087.08 AA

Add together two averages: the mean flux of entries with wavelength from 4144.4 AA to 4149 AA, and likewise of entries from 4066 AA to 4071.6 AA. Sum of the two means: 40.6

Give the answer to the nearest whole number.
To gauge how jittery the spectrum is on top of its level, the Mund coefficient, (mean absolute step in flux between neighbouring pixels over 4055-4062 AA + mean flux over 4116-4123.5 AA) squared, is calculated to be 464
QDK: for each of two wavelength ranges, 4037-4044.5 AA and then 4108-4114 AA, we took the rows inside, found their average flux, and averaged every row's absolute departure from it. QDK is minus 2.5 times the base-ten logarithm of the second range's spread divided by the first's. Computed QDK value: -1.1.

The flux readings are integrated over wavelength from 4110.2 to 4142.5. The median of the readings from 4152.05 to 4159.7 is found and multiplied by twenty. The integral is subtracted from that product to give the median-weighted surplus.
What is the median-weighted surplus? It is -316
